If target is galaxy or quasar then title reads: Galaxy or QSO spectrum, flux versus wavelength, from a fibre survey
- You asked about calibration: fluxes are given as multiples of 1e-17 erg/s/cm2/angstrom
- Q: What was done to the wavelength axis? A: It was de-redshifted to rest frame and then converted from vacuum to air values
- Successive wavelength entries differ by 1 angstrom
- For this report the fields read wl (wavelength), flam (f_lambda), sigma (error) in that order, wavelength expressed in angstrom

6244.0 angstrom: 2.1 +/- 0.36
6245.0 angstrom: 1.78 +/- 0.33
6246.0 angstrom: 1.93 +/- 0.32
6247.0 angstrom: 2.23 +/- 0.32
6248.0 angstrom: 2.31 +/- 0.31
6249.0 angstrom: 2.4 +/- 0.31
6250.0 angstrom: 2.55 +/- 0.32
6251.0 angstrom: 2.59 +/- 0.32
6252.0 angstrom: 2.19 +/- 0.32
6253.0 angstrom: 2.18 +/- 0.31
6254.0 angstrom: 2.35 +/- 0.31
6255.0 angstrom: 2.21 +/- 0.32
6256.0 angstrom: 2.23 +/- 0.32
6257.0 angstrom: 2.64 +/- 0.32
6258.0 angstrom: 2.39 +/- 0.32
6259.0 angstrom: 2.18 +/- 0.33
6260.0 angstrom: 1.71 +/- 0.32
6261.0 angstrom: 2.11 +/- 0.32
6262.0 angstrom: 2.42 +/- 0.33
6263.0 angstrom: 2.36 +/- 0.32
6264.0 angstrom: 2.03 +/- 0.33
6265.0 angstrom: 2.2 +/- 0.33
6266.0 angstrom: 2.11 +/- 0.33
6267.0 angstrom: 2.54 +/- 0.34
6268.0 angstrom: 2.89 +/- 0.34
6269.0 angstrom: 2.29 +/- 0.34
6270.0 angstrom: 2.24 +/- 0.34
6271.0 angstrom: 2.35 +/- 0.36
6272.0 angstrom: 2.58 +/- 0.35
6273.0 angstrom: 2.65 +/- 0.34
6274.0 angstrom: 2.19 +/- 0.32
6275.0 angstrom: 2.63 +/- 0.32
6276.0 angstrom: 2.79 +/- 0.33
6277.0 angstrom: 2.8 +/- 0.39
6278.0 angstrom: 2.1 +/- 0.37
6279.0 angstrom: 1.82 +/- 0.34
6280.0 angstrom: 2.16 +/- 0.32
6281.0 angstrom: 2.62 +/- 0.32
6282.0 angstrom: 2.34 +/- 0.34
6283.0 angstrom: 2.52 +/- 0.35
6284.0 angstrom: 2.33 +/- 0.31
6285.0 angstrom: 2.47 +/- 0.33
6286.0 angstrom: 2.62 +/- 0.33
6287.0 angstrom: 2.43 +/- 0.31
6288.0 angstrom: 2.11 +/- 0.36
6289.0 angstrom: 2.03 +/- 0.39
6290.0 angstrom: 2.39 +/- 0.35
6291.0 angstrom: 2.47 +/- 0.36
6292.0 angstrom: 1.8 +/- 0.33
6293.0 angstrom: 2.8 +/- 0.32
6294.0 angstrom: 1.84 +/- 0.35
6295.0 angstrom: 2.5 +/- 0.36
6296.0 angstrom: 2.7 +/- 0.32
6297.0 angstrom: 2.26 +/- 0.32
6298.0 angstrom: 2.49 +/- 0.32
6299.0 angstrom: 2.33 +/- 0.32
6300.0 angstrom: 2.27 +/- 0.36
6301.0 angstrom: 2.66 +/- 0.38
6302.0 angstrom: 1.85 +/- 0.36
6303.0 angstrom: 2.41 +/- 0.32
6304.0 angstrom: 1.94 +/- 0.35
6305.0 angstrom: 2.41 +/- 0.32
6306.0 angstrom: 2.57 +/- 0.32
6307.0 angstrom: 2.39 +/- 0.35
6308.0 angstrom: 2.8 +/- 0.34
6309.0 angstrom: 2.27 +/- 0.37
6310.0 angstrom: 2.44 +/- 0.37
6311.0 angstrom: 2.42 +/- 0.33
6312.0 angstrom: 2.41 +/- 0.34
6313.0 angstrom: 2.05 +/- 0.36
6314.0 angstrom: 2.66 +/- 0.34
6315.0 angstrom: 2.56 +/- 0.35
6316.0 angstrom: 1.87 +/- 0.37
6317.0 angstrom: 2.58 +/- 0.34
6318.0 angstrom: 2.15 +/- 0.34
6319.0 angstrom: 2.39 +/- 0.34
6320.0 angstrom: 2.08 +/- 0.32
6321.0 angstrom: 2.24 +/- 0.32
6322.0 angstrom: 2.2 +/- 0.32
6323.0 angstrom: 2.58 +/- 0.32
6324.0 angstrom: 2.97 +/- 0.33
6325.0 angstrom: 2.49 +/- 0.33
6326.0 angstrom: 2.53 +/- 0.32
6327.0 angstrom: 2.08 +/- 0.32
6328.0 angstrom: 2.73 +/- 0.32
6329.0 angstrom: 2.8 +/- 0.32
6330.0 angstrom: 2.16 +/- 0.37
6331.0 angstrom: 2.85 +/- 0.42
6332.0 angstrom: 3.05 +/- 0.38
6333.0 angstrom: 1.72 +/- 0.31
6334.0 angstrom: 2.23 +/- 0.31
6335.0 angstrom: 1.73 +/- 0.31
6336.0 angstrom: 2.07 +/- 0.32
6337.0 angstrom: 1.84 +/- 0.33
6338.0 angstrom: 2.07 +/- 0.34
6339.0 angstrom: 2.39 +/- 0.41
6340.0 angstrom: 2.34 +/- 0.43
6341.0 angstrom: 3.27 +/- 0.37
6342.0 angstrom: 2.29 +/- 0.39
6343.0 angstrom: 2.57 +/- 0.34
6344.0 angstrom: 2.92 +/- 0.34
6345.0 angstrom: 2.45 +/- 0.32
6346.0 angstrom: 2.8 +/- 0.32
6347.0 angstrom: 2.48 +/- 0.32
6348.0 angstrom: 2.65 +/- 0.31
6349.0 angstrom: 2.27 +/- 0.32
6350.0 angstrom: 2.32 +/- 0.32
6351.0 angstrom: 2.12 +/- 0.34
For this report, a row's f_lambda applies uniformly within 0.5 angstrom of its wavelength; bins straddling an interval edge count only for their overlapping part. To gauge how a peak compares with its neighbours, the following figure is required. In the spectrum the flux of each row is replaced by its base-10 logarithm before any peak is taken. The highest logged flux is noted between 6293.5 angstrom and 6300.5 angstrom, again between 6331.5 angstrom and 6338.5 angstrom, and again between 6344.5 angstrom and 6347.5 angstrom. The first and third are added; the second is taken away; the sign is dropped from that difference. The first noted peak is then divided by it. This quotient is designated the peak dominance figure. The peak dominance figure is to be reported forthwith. 1.09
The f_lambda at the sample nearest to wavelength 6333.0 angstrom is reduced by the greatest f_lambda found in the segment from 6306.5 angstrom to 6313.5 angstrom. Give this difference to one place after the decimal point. -1.1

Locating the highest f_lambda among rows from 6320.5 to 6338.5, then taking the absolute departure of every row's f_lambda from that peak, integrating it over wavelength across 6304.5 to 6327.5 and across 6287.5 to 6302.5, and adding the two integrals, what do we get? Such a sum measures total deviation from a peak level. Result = 26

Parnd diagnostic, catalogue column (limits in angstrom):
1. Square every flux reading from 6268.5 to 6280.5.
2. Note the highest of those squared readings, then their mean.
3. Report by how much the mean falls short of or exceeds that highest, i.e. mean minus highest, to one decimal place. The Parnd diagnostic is -2.1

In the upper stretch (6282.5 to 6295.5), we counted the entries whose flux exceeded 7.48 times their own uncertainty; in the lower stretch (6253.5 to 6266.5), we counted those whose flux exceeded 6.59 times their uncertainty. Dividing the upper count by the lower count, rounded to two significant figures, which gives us 0.50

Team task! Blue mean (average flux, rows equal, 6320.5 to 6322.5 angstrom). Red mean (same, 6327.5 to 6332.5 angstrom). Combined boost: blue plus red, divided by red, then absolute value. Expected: 1.82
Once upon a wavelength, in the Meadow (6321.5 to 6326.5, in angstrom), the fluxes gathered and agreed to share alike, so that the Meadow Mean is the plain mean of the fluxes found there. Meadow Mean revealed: 2.55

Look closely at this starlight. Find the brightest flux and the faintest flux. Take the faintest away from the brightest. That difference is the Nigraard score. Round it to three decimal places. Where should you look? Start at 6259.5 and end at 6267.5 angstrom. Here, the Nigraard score 0.830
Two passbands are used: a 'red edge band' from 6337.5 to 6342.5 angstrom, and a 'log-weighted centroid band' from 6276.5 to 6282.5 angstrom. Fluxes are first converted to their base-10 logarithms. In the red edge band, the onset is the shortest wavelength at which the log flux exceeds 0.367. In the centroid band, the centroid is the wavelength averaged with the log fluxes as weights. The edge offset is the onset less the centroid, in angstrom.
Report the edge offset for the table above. 59.5 angstrom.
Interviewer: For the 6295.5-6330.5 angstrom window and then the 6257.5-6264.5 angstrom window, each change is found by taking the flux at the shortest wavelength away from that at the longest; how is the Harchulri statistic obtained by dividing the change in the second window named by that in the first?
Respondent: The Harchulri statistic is 0.7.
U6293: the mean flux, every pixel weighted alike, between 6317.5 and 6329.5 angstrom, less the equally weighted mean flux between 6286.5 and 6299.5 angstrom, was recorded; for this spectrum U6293 0.12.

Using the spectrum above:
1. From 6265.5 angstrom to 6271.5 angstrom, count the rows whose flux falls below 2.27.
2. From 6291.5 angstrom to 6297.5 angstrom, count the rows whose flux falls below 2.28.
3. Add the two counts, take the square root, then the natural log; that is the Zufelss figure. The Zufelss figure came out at 0.80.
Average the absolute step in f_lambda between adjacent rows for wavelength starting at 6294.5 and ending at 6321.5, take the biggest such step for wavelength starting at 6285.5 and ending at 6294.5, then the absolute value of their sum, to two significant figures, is 1.3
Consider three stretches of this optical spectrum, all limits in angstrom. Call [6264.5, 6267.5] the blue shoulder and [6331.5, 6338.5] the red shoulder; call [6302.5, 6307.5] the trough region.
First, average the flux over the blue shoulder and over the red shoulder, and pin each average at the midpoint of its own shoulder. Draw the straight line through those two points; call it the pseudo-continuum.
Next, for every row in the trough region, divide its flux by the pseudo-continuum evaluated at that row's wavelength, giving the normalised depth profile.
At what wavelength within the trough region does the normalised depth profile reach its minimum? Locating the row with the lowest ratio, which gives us 6304.0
